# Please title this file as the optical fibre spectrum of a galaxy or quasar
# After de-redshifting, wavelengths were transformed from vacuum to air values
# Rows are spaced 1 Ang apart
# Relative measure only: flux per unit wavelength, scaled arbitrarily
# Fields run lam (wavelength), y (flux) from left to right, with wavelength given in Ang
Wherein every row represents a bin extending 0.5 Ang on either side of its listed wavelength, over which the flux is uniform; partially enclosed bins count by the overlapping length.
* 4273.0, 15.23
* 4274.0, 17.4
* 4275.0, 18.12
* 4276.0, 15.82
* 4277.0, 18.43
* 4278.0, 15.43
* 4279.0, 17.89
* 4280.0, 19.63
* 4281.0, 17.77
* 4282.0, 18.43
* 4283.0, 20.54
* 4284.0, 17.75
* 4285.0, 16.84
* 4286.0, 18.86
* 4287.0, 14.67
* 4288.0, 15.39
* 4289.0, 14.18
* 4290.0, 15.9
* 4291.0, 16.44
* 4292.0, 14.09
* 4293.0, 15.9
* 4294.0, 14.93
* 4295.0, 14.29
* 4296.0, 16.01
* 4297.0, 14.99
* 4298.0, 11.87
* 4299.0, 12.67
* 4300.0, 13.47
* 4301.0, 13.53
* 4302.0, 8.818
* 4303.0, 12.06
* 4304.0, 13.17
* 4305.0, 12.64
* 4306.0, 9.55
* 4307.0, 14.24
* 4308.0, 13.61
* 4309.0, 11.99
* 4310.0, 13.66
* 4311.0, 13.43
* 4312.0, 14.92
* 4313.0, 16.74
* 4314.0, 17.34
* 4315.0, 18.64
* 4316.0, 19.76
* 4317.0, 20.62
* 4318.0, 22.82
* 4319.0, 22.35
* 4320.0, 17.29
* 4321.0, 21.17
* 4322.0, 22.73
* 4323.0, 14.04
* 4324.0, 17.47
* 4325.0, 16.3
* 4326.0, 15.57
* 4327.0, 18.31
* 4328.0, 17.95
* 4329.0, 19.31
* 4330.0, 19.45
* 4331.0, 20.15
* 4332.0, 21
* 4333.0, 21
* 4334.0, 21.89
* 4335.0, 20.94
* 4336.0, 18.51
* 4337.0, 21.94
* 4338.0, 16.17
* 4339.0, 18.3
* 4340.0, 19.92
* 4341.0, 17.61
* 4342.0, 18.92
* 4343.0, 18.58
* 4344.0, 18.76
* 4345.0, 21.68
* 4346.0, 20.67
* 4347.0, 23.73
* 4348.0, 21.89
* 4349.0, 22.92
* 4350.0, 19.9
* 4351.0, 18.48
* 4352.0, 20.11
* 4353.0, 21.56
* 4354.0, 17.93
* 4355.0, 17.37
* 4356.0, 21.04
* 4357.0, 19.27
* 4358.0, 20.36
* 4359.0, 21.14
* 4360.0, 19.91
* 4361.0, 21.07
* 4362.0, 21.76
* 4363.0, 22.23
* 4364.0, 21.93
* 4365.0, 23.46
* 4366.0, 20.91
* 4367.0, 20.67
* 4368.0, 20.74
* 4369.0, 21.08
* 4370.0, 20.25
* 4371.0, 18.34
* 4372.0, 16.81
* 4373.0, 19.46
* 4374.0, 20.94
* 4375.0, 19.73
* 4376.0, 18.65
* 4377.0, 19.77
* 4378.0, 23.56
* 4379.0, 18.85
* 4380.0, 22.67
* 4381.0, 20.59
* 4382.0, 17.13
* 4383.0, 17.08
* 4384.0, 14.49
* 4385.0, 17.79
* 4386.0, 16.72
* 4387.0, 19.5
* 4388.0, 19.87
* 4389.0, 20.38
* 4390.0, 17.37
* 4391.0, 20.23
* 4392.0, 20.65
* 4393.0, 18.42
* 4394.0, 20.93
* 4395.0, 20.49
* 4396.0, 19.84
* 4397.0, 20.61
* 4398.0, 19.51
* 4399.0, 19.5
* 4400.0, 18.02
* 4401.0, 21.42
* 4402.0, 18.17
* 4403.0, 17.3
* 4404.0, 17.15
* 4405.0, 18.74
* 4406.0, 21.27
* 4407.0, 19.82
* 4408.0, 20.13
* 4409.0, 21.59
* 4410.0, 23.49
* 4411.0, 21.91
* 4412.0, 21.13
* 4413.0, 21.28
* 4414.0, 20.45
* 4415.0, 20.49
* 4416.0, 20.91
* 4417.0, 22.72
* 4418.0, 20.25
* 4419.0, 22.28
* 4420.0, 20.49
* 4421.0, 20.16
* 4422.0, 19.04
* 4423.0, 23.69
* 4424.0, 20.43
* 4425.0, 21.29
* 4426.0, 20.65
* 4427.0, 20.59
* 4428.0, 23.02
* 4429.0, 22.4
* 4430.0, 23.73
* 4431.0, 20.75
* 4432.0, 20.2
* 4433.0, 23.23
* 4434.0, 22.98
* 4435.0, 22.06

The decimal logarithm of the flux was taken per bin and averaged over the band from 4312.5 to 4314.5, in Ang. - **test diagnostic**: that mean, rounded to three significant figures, 1.23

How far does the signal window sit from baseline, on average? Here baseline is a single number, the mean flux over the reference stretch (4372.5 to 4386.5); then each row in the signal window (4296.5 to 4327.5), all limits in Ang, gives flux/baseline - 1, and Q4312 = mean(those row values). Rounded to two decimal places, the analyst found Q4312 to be -0.18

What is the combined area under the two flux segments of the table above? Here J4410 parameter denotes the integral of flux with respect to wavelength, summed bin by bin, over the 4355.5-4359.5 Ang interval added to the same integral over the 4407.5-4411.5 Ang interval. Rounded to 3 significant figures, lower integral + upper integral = 169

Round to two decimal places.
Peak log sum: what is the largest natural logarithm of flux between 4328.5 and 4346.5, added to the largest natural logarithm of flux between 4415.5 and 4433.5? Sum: 6.26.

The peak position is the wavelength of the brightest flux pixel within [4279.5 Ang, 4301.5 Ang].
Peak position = 4283.0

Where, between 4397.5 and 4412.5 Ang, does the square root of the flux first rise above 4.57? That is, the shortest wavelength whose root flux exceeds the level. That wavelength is 4401.0 Ang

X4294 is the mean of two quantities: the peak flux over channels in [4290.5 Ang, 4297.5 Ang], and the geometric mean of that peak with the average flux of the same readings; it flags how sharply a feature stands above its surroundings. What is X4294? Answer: 16.1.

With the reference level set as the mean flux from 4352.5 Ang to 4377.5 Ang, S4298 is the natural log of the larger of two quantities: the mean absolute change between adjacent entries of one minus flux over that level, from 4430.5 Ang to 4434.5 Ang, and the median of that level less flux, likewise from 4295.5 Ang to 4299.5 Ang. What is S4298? 1.9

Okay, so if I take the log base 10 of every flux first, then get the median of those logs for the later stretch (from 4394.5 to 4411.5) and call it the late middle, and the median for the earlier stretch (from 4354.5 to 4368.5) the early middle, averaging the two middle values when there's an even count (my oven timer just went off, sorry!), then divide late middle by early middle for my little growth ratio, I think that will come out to 0.98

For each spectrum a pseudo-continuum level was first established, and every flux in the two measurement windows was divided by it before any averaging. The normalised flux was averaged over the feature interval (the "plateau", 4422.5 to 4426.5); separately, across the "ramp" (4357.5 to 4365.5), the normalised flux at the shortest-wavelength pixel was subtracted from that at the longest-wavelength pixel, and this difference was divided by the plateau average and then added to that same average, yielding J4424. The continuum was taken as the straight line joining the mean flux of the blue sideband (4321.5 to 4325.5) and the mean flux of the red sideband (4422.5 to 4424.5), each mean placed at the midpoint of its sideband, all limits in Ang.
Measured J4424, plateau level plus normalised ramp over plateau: 1.12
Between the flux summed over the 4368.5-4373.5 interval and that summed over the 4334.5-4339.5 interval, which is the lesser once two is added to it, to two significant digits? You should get 98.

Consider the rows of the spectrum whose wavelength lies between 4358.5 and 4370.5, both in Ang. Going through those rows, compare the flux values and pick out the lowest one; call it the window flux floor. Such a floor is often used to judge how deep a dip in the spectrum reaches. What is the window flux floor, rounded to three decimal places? 19.910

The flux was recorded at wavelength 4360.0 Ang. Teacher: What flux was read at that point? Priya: 19.91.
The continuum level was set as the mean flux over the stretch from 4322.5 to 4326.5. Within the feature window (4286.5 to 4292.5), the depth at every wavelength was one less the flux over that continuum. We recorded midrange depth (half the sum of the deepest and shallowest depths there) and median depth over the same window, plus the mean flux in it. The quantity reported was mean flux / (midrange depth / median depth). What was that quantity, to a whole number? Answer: 21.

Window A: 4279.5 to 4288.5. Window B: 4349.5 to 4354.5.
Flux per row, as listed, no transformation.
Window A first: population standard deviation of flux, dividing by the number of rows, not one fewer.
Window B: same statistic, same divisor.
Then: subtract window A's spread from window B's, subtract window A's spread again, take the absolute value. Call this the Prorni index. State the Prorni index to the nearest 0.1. 2.3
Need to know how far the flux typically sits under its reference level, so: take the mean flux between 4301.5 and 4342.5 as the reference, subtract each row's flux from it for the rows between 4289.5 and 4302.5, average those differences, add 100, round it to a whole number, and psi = 103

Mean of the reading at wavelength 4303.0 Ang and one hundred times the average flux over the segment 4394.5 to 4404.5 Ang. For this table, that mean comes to 966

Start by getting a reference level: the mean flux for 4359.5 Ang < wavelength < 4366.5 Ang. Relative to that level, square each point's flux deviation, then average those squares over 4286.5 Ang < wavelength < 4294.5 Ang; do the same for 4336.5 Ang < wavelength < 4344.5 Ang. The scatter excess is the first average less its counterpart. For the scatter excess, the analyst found 31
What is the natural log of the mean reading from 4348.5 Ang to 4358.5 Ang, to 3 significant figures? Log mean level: 2.99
